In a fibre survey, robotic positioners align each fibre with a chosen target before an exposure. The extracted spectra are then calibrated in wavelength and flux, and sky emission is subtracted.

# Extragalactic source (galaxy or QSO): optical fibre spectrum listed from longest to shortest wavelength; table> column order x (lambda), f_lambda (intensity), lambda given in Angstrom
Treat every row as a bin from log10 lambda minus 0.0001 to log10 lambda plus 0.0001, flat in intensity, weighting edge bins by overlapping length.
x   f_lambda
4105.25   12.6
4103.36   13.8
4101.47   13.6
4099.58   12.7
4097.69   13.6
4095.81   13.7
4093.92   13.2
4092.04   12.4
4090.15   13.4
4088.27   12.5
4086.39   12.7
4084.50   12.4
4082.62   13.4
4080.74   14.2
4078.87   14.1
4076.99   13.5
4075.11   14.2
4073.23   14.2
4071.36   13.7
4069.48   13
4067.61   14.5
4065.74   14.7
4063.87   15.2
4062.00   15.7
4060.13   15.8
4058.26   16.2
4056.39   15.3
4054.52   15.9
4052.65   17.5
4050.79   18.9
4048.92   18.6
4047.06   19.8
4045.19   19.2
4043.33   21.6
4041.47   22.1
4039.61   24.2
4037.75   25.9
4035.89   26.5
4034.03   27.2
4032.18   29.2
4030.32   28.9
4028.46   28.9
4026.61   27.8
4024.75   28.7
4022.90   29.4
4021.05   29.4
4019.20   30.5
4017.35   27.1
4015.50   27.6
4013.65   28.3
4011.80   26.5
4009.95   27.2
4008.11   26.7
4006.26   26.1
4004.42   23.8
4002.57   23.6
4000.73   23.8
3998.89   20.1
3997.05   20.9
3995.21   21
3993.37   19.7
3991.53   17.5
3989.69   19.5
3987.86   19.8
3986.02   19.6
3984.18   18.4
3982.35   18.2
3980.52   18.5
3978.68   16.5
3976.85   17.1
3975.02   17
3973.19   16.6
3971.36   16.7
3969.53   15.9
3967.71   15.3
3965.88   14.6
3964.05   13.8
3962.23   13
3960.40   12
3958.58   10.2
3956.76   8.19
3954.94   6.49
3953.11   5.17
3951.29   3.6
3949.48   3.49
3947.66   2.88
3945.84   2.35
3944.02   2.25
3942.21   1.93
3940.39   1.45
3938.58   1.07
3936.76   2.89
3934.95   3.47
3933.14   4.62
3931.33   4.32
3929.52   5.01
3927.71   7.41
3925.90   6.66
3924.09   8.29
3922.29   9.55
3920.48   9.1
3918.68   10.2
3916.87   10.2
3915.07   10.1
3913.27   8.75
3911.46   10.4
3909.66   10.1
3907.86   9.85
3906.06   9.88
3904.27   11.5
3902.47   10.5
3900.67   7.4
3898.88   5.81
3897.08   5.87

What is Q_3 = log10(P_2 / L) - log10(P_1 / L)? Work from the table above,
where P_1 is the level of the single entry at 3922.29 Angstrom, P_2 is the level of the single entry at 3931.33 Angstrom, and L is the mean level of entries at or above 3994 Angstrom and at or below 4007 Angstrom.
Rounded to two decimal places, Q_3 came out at -0.34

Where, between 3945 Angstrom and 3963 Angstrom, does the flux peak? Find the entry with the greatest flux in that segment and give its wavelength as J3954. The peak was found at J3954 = 3962.23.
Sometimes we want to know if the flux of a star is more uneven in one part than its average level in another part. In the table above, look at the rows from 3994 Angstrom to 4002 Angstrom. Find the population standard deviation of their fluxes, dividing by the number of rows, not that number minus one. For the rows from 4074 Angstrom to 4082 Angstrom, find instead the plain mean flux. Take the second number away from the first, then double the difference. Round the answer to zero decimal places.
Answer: -25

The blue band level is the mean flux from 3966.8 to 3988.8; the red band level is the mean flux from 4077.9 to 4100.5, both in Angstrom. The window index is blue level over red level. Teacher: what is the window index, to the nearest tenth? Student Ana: 1.3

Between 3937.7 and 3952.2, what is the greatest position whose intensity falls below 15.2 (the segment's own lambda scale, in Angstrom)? 3951.29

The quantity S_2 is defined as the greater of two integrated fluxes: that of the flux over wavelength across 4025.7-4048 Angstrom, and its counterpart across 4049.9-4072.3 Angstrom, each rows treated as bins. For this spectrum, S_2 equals 560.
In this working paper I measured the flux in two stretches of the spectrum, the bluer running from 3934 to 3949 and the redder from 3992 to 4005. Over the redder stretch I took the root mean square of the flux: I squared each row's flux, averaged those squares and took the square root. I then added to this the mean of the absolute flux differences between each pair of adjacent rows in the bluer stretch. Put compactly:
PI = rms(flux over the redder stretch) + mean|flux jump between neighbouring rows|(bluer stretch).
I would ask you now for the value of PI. 23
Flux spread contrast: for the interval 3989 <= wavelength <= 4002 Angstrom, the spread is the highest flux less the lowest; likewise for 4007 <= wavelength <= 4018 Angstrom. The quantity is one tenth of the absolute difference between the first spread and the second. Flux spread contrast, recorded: 0.45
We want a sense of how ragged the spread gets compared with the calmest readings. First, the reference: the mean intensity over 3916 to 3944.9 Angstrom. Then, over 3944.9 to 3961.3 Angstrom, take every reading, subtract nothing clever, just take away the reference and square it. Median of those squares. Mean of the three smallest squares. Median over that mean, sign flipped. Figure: -4.4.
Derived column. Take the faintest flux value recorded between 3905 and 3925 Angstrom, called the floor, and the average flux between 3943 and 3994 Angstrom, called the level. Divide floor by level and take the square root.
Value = 0.80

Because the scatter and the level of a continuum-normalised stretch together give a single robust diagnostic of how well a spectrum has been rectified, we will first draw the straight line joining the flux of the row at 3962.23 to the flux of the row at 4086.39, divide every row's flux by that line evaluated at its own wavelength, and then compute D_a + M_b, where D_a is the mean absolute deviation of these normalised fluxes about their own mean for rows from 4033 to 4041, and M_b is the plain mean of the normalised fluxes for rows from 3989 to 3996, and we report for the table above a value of 1.6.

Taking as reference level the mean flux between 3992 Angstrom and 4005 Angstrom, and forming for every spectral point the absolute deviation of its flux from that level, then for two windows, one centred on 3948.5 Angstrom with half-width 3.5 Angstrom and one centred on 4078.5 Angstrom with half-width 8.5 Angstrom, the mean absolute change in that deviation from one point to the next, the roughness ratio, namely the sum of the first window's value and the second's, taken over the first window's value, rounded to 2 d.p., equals 2.20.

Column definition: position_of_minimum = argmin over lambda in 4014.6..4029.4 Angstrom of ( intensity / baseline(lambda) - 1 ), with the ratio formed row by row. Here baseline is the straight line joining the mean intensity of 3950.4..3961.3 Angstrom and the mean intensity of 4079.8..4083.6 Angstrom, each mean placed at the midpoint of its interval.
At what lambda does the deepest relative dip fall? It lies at 4026.61 Angstrom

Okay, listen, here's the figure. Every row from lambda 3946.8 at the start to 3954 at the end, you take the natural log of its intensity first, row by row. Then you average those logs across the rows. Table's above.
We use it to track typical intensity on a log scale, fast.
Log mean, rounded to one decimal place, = 1.3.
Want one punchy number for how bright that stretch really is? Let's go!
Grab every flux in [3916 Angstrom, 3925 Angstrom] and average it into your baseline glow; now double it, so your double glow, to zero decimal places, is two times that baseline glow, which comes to 19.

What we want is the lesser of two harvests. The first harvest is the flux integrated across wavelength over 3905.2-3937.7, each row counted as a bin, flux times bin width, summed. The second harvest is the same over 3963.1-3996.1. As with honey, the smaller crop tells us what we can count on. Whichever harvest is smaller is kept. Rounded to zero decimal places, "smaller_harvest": 254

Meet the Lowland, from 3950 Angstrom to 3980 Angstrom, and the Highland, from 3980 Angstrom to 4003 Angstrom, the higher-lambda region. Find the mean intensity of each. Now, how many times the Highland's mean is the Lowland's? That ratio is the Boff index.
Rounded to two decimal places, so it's 0.63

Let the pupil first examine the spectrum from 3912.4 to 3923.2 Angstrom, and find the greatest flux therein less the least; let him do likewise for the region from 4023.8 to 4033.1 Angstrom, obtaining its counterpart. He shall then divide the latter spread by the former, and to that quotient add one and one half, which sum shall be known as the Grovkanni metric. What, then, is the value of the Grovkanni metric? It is 2.5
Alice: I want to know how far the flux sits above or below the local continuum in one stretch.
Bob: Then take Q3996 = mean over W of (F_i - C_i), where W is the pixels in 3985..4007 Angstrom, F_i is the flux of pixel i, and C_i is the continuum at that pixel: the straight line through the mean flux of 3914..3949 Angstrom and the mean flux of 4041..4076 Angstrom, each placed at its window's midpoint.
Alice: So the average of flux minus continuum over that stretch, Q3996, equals 10.1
